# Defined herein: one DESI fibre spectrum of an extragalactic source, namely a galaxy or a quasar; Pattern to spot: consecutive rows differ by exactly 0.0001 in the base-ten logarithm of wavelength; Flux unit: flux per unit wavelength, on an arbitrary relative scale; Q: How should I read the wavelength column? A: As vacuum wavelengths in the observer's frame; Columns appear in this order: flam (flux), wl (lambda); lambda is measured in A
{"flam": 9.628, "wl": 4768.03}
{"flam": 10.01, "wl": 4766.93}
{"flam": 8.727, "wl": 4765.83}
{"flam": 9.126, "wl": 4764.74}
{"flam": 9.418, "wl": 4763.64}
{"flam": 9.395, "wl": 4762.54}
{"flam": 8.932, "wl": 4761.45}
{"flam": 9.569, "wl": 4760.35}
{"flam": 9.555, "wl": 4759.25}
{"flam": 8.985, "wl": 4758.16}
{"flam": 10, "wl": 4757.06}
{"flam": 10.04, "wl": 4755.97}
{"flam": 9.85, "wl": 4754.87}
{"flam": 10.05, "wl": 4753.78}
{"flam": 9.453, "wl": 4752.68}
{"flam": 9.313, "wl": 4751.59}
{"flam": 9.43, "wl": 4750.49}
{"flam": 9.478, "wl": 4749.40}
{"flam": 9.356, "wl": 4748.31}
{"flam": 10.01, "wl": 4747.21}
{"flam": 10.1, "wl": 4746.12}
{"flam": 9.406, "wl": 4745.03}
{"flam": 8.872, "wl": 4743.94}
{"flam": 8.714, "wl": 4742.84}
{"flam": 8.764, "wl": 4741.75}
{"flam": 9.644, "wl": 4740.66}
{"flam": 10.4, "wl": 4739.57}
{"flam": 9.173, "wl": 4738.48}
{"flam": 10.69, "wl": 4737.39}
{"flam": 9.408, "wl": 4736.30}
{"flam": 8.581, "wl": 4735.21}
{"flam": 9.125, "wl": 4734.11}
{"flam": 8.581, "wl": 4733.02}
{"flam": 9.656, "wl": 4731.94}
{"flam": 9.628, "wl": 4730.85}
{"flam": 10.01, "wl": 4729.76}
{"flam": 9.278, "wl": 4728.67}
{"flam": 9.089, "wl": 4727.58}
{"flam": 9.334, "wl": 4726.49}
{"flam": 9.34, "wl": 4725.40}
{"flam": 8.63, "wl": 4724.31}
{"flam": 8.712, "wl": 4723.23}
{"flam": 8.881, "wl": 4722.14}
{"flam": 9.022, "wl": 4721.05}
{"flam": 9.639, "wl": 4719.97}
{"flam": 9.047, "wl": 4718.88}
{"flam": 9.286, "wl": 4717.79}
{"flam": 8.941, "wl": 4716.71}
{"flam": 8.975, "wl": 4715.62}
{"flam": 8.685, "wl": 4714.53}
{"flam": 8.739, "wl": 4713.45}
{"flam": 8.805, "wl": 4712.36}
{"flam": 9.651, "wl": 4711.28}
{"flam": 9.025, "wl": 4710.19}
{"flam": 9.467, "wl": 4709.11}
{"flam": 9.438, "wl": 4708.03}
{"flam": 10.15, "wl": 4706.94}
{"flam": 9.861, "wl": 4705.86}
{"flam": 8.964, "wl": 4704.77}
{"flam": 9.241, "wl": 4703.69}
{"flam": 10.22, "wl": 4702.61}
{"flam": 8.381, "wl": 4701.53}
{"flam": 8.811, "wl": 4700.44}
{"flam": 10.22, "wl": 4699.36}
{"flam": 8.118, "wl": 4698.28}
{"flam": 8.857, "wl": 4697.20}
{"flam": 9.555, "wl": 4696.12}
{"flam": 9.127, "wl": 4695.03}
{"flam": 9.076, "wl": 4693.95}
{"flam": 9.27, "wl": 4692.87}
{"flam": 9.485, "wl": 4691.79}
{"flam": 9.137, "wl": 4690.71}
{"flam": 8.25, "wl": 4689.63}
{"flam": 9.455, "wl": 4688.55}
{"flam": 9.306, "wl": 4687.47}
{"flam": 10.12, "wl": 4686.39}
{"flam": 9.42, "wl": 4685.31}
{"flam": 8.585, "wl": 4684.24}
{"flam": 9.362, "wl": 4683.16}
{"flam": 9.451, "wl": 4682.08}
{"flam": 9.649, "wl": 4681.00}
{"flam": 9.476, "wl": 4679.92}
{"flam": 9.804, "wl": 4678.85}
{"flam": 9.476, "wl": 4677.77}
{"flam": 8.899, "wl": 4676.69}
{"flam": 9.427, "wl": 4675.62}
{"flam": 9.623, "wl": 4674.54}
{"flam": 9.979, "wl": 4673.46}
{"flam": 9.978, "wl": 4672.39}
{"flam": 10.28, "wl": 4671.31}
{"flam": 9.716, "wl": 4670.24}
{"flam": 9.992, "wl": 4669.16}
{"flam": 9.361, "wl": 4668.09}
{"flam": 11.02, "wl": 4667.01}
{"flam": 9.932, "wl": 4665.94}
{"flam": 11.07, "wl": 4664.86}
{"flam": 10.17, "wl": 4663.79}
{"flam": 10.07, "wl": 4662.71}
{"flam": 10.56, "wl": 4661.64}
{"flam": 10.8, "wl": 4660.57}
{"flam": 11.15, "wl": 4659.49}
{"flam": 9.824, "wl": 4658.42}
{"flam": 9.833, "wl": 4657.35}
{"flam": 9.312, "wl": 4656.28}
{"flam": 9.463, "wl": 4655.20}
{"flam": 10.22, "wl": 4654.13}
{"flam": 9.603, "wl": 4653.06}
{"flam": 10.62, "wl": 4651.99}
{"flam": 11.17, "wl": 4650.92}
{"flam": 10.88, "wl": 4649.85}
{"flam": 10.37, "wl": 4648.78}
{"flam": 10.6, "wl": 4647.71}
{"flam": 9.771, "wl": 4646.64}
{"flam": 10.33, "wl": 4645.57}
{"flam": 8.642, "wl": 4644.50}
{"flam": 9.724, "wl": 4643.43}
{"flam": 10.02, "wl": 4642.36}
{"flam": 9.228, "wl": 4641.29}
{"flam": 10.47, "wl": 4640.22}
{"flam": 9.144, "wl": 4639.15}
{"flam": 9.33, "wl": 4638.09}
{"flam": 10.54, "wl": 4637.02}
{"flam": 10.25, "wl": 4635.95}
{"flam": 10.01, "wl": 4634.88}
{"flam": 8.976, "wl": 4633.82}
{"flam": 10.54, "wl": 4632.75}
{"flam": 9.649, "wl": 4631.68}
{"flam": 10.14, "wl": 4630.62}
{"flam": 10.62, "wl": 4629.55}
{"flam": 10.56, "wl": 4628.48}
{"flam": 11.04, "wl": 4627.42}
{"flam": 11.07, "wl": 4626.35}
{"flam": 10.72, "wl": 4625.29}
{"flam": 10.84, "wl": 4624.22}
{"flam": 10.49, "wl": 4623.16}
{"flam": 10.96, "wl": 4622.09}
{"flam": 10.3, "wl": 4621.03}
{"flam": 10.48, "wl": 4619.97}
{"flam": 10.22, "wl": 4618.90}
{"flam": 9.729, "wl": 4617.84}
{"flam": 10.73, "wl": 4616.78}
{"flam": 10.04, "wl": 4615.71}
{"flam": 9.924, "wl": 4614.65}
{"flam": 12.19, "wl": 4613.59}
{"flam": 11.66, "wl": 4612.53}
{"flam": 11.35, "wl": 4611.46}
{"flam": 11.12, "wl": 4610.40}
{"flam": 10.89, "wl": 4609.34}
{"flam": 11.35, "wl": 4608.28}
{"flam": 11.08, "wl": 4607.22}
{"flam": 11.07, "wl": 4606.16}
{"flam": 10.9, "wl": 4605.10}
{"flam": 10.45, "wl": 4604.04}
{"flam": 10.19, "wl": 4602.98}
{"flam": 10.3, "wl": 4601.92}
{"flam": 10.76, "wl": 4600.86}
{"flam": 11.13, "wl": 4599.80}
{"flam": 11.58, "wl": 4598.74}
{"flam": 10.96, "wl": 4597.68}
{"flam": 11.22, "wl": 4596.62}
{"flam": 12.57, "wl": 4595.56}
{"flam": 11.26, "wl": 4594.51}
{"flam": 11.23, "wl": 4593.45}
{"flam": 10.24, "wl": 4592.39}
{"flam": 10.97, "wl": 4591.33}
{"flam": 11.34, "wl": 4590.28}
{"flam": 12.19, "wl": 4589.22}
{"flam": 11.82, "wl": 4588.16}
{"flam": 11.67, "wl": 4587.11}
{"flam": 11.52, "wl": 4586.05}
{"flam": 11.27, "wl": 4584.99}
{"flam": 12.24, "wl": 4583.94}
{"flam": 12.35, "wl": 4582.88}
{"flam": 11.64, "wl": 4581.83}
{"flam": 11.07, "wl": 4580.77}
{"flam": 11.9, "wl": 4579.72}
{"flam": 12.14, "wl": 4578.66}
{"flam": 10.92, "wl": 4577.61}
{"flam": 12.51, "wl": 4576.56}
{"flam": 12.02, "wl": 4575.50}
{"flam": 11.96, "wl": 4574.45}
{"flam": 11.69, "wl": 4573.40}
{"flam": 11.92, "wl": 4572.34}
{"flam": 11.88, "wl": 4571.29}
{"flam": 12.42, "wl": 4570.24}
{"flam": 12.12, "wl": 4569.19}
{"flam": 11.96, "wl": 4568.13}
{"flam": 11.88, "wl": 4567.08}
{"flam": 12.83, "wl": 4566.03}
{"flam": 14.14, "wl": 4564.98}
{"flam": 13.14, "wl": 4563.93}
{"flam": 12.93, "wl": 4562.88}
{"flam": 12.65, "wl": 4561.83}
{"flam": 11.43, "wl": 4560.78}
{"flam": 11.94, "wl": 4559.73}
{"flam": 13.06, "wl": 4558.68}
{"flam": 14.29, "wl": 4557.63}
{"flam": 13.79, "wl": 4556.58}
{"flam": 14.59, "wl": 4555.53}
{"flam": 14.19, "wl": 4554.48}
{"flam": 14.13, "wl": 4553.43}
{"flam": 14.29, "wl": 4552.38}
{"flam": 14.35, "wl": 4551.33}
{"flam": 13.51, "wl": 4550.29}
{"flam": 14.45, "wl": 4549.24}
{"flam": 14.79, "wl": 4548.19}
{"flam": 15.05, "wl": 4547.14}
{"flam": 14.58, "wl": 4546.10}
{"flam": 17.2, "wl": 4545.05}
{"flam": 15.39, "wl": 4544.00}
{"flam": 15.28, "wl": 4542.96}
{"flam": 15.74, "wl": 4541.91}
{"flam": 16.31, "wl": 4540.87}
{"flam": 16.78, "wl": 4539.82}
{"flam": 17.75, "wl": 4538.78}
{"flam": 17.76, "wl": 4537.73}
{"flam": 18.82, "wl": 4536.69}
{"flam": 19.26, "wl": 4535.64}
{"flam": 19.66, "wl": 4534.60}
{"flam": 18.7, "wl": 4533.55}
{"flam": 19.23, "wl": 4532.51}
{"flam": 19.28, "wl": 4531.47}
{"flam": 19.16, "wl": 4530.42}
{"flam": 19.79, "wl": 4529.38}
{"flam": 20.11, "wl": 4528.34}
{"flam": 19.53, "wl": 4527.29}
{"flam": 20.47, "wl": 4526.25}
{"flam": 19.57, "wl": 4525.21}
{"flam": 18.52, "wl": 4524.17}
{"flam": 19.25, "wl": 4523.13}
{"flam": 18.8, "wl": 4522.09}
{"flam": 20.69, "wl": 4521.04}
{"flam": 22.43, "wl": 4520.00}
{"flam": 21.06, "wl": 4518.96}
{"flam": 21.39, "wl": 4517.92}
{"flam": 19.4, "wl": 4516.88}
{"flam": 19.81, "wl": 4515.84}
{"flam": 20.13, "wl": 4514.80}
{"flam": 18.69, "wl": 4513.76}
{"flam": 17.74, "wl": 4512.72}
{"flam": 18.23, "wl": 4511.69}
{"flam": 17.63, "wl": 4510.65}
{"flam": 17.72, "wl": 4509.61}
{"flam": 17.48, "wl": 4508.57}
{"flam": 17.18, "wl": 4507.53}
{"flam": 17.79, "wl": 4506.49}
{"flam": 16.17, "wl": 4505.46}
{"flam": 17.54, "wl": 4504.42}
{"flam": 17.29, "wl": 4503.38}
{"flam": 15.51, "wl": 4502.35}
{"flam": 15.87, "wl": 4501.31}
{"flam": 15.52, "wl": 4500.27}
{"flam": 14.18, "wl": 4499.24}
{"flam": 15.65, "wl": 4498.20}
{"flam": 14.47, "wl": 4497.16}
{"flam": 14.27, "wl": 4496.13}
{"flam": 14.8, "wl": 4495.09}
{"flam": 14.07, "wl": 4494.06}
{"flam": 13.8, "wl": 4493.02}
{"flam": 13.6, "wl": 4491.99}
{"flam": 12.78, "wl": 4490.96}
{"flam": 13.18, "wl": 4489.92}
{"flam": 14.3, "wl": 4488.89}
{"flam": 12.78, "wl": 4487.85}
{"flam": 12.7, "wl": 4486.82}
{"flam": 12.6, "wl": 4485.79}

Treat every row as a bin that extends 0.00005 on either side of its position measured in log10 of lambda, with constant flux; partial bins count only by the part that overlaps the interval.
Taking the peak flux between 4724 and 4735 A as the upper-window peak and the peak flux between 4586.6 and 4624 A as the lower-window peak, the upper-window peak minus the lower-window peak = -2.6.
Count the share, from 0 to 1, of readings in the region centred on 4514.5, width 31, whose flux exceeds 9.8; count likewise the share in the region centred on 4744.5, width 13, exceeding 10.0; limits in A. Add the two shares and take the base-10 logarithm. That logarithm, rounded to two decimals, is 0.10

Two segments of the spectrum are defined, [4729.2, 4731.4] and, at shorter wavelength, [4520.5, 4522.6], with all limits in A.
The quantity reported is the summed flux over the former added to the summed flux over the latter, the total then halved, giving 30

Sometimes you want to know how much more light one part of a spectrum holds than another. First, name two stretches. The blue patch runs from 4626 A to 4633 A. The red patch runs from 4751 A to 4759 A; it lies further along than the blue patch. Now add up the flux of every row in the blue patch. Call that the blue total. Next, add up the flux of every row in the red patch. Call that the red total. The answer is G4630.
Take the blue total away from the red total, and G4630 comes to -6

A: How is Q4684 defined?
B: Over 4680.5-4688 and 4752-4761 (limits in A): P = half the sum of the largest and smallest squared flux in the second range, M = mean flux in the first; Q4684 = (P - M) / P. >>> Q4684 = 0.90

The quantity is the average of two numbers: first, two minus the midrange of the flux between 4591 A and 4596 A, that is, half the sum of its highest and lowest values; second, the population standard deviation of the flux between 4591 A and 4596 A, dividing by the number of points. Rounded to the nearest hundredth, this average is -4.33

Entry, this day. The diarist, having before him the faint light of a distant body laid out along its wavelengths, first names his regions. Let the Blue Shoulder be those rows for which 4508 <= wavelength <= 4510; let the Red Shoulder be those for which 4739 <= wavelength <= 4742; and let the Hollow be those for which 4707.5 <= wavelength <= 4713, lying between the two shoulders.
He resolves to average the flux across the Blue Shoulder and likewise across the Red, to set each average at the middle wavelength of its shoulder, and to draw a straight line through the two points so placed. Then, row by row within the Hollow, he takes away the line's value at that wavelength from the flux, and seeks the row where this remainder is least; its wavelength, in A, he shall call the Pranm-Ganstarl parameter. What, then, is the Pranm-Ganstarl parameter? 4712.36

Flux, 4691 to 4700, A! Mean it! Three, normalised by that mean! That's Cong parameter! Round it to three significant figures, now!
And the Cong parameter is 0.326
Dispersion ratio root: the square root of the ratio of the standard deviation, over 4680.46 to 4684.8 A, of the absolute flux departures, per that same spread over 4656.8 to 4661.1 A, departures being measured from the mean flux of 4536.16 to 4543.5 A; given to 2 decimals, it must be 0.83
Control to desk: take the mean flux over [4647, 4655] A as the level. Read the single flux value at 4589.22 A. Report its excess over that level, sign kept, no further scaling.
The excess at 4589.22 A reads 1.7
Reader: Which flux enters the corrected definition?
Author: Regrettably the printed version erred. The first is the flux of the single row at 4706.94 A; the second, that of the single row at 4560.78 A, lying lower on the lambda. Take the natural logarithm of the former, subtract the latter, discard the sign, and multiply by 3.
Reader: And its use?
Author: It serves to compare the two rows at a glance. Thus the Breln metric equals 27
